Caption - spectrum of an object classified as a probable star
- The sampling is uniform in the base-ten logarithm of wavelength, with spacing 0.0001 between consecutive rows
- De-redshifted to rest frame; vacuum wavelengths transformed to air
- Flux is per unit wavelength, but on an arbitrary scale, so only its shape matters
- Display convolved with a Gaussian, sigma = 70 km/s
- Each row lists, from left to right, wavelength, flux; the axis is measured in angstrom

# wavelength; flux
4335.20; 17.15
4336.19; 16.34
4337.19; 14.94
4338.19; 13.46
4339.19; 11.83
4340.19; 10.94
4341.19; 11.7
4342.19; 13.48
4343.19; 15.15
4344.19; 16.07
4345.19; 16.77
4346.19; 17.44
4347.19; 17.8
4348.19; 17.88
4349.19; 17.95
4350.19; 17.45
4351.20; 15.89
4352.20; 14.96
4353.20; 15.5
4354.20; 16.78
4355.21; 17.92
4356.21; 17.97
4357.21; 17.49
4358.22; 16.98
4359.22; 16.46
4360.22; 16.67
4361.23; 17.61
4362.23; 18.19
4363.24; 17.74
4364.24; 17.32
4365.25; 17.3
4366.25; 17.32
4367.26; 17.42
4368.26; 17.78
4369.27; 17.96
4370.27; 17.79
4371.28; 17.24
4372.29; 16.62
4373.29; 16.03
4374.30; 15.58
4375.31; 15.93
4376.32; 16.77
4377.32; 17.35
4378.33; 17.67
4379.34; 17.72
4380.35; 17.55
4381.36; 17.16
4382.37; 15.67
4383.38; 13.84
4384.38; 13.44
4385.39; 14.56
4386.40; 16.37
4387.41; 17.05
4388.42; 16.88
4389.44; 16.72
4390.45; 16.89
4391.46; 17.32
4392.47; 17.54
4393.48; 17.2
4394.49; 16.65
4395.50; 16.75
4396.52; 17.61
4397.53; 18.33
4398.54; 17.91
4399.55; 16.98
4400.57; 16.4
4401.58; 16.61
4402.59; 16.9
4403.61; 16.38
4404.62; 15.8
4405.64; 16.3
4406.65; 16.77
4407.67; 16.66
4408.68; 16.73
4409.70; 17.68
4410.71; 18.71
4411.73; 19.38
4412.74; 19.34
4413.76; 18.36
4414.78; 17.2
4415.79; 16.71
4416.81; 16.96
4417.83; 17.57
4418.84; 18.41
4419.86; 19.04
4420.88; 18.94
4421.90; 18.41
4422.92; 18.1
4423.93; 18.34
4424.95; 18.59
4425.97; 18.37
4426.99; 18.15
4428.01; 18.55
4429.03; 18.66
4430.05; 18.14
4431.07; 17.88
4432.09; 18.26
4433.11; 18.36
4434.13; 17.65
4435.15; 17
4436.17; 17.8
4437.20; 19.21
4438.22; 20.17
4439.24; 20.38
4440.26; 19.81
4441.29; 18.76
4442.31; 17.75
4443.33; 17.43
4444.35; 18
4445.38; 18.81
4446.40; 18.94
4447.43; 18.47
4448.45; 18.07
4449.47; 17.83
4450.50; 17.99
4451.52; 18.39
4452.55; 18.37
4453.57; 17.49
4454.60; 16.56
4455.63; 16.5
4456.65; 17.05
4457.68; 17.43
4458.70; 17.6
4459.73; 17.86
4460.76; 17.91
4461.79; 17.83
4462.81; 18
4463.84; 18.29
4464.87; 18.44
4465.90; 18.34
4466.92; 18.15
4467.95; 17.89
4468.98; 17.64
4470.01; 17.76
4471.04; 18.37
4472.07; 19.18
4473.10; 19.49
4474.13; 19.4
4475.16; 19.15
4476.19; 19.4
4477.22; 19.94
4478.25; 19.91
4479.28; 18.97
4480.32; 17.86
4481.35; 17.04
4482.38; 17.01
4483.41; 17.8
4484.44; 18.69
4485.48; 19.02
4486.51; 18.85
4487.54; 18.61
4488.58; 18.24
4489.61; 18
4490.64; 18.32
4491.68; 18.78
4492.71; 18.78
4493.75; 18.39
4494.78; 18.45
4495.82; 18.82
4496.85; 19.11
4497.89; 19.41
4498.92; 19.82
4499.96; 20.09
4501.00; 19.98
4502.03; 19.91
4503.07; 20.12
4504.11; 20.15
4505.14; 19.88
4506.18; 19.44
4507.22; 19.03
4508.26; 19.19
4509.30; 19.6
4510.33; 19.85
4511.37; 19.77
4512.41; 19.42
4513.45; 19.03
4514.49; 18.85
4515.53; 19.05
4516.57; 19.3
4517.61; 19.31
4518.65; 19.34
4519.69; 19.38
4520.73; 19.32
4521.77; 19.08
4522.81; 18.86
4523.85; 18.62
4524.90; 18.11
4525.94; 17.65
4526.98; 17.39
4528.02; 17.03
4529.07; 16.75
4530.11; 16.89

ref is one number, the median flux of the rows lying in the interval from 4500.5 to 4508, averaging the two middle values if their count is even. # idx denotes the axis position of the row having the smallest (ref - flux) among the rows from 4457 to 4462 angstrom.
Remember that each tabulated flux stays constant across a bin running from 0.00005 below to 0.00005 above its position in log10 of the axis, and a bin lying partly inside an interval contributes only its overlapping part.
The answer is 4460.76 angstrom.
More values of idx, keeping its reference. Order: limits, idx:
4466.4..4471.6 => 4471.04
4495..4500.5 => 4499.96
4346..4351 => 4349.19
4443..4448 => 4446.40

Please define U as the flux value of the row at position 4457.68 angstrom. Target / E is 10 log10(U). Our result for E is 12.41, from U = 17.43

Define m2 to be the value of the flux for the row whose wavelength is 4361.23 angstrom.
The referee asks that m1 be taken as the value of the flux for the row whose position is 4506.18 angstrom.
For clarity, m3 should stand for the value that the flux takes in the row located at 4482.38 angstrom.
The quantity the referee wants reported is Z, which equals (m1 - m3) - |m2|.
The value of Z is -15.2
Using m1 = 19.44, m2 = 17.61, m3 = 17.01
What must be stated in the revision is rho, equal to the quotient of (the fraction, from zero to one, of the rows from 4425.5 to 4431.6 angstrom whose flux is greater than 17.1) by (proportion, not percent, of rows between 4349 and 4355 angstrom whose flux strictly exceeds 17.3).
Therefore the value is 3.0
